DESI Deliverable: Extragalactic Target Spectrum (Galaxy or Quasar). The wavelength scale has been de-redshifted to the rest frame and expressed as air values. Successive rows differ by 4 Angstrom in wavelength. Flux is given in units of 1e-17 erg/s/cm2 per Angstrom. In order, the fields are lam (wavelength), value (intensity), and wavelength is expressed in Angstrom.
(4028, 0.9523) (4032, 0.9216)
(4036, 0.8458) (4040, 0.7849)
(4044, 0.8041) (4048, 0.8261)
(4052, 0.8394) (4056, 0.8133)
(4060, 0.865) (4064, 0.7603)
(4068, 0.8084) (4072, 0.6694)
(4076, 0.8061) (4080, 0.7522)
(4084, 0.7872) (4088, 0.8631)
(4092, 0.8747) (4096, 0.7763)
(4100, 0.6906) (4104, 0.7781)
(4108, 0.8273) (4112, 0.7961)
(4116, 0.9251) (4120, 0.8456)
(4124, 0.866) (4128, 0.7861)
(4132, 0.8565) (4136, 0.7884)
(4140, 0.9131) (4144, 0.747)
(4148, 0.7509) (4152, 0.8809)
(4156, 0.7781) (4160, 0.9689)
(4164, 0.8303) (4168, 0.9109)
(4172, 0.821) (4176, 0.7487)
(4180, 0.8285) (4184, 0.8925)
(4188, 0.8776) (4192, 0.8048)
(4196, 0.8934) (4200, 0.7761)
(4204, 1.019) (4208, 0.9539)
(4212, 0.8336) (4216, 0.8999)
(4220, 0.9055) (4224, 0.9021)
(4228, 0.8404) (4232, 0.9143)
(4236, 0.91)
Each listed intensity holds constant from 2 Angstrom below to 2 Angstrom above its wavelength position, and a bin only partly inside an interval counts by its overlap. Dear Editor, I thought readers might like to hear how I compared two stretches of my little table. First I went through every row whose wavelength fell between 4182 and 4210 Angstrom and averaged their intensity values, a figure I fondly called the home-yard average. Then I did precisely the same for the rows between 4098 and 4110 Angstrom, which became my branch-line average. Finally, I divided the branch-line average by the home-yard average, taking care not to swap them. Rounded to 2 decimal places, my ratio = 0.86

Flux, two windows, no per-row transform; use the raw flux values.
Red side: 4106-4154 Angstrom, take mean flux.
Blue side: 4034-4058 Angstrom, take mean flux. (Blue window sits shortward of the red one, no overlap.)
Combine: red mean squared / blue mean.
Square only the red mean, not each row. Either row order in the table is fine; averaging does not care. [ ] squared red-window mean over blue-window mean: 0.845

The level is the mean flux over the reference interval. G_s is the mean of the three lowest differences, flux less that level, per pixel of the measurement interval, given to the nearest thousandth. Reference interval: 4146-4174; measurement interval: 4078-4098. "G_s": -0.077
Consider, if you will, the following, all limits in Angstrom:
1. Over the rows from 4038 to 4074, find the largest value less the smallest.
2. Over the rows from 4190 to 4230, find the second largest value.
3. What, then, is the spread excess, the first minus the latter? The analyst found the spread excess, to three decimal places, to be -0.758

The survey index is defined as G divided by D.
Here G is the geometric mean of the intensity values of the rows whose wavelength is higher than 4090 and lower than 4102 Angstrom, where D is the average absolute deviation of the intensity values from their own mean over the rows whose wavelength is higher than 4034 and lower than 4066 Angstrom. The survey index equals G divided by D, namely 29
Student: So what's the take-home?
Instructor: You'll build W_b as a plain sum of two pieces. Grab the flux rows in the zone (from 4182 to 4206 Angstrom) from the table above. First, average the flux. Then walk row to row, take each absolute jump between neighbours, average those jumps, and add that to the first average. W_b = 0.98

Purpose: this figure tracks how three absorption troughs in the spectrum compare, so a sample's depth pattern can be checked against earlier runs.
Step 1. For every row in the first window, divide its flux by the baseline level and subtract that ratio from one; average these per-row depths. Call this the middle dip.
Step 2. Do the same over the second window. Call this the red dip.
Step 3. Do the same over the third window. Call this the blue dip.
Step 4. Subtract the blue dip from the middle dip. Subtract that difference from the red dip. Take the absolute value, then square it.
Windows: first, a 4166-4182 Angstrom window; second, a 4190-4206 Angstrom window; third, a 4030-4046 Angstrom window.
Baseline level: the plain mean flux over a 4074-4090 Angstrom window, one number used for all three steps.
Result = 0.0107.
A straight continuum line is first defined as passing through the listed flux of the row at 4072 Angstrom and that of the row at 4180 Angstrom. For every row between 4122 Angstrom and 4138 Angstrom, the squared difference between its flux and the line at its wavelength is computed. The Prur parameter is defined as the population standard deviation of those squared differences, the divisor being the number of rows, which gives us 0.0058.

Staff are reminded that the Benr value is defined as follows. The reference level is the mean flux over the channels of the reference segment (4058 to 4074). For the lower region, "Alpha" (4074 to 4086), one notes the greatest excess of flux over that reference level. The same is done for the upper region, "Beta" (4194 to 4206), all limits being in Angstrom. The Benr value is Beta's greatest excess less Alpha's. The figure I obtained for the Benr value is 0.21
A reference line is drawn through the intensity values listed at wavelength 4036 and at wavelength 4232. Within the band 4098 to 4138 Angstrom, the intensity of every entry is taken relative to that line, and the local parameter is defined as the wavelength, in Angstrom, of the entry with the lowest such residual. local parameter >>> 4100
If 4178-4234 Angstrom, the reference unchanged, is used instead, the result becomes 4200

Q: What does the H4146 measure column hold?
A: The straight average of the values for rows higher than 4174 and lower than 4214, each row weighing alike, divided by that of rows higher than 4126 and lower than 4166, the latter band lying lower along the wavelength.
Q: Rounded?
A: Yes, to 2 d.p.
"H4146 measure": 1.04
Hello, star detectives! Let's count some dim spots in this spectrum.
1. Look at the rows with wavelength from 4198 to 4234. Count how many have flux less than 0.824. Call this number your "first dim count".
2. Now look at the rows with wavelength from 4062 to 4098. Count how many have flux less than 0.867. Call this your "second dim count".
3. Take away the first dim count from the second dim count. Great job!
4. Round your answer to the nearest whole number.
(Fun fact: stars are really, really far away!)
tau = 7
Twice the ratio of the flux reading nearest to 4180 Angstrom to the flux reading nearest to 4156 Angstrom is 2.1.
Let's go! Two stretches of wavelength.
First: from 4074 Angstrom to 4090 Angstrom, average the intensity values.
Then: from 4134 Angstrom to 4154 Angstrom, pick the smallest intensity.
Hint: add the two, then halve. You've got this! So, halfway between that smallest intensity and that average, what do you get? 0.775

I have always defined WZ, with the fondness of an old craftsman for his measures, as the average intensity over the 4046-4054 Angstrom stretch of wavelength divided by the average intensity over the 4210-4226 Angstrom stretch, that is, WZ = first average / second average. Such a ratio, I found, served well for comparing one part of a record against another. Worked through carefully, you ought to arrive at 0.94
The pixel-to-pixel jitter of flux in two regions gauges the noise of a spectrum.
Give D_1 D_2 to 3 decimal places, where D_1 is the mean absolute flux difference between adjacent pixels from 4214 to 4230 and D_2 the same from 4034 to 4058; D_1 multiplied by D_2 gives 0.001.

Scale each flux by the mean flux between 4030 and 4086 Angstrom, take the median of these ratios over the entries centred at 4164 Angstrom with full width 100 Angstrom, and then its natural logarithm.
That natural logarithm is 0.05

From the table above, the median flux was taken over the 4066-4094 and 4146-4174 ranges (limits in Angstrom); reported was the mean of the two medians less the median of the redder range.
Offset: -0.012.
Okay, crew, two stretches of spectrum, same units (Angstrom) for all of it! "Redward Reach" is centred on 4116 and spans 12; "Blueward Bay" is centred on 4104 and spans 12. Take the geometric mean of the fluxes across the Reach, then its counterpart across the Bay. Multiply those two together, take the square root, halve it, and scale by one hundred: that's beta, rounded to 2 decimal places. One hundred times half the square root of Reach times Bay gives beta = 40.37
